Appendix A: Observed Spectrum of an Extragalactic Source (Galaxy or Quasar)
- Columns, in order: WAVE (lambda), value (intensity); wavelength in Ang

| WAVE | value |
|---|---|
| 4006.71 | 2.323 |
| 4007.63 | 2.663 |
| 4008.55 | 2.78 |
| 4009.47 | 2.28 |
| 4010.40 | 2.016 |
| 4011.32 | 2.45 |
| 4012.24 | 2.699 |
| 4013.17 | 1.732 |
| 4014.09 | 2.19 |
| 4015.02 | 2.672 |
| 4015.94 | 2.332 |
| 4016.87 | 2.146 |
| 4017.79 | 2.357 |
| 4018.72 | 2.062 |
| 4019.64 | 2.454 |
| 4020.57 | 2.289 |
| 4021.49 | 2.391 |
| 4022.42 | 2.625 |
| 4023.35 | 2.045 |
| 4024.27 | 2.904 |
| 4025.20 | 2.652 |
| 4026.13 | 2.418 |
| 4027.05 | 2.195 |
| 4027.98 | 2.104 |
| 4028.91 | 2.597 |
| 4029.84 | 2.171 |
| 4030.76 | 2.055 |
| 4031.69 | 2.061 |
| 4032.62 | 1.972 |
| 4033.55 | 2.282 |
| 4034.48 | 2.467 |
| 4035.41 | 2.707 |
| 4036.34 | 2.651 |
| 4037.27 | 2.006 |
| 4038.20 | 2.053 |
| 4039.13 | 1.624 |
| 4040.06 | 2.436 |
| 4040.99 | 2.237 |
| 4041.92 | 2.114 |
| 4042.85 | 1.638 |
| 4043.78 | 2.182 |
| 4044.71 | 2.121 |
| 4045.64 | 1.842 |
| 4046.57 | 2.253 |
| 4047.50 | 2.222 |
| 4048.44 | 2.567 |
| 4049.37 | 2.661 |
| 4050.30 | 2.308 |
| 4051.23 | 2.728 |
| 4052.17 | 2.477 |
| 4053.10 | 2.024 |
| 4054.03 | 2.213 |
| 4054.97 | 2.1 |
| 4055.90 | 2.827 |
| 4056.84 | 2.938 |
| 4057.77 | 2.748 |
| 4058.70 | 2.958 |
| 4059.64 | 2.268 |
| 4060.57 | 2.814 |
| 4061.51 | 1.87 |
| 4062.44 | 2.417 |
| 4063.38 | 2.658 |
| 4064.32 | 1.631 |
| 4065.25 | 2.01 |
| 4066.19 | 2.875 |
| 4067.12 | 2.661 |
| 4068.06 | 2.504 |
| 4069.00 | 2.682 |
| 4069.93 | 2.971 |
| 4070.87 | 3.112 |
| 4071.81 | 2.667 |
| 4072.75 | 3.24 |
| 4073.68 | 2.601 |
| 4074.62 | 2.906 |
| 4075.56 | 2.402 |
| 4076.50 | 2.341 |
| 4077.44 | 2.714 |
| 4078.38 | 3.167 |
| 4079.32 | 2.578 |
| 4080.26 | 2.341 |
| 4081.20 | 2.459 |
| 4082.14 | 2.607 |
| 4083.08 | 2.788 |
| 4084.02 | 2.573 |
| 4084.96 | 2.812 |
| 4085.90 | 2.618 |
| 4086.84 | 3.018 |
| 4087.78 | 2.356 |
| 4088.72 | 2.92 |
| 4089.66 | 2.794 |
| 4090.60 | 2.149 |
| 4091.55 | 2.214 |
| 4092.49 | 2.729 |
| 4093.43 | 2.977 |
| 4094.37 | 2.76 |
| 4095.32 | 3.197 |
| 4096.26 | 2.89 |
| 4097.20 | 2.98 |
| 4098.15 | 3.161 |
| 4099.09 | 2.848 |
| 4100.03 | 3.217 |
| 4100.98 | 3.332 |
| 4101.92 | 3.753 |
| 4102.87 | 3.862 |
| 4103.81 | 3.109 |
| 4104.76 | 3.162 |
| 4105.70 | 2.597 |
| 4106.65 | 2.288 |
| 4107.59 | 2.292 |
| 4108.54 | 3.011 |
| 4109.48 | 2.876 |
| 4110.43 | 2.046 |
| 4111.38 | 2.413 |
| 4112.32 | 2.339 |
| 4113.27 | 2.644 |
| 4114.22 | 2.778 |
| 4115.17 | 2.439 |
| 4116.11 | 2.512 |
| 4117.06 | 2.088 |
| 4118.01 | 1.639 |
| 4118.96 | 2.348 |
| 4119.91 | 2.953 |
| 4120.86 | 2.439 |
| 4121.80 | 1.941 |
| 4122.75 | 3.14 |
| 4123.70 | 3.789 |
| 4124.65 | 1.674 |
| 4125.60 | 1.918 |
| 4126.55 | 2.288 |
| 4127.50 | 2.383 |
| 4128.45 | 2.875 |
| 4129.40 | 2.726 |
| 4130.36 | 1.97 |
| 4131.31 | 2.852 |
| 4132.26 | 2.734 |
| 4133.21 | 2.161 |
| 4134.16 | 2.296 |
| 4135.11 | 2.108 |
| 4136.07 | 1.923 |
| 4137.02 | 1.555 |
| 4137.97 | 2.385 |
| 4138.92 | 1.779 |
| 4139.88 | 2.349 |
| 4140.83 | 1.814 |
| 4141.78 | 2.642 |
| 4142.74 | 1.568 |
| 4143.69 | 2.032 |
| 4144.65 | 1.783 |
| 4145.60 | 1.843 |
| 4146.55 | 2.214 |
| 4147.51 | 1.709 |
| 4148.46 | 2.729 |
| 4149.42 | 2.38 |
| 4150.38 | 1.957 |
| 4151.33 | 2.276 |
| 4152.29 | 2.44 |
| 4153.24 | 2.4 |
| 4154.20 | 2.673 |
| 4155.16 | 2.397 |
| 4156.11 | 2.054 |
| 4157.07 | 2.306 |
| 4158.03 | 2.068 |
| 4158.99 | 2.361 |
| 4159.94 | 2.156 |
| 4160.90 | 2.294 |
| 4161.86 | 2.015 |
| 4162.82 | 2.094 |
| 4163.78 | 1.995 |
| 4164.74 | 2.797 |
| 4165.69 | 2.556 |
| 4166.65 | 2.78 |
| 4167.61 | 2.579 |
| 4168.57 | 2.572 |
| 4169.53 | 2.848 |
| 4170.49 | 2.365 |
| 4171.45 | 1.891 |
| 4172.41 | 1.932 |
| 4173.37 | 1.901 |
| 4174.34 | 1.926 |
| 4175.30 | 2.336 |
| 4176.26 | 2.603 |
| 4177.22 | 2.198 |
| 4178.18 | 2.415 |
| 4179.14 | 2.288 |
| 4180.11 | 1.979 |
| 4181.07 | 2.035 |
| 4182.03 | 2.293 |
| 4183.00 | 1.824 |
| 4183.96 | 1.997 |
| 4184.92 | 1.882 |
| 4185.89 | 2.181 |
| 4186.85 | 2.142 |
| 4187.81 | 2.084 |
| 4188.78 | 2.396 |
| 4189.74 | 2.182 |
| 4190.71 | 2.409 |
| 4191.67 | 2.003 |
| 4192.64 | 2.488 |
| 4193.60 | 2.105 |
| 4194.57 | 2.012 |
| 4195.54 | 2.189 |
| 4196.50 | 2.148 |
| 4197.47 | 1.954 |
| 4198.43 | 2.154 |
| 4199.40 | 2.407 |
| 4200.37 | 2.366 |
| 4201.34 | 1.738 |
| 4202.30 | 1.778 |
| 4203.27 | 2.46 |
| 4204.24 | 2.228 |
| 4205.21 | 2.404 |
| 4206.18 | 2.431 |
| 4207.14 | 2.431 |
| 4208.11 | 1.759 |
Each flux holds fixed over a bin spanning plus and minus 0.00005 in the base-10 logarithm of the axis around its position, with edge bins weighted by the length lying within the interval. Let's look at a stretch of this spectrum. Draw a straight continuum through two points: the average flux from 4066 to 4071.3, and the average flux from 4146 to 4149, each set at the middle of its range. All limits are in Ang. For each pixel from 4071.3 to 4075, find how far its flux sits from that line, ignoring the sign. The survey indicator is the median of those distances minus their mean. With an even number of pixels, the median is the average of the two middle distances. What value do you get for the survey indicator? -0.07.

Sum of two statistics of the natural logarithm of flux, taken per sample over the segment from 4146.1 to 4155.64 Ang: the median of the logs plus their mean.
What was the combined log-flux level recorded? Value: 1.703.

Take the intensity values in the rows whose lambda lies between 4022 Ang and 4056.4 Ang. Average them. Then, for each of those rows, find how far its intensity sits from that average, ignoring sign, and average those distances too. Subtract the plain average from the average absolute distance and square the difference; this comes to 4.11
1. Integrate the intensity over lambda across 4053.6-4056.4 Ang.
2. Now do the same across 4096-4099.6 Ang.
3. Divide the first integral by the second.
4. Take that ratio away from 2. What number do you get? 1.4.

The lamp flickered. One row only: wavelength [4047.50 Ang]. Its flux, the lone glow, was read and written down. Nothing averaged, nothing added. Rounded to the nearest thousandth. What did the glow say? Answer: 2.222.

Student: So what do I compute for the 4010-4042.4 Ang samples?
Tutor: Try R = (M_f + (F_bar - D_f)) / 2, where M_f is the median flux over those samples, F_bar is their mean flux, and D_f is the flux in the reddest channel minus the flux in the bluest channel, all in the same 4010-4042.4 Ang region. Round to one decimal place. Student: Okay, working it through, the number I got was 2.2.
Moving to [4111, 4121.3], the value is 2.4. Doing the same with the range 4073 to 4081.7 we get 2.7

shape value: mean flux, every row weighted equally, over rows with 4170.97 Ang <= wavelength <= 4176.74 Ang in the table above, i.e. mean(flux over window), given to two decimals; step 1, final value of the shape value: 2.10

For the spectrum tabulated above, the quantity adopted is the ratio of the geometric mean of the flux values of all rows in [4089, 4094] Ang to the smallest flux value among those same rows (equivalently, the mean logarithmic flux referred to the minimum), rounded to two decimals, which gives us 1.19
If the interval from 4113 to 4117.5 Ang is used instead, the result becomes 1.19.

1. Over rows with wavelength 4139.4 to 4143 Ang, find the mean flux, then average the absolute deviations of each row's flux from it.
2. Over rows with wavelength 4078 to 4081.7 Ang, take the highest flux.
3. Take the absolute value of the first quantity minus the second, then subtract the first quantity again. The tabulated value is 2.36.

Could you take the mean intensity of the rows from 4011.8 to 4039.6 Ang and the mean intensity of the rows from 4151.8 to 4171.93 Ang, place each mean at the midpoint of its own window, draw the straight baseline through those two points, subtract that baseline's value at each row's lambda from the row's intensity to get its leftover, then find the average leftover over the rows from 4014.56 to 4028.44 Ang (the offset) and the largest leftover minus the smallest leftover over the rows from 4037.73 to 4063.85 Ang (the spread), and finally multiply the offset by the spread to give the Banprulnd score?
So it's 0.1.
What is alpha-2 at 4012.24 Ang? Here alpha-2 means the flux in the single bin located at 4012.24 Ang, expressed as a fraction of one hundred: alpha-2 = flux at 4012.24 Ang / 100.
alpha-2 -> 0.0270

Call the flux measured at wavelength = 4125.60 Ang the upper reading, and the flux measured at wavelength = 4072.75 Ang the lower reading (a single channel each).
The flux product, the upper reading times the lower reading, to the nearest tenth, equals 6.2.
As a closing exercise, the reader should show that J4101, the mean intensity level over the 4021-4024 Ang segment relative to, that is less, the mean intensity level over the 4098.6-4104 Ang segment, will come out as -1.0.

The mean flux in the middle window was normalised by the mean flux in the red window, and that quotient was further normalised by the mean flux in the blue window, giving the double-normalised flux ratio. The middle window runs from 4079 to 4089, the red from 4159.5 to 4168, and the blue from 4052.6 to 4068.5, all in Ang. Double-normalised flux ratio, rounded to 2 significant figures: 0.46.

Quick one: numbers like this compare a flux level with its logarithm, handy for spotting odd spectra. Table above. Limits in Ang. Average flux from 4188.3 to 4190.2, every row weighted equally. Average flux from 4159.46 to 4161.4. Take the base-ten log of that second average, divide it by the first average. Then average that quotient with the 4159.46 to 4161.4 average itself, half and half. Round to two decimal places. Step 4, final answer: 1.19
